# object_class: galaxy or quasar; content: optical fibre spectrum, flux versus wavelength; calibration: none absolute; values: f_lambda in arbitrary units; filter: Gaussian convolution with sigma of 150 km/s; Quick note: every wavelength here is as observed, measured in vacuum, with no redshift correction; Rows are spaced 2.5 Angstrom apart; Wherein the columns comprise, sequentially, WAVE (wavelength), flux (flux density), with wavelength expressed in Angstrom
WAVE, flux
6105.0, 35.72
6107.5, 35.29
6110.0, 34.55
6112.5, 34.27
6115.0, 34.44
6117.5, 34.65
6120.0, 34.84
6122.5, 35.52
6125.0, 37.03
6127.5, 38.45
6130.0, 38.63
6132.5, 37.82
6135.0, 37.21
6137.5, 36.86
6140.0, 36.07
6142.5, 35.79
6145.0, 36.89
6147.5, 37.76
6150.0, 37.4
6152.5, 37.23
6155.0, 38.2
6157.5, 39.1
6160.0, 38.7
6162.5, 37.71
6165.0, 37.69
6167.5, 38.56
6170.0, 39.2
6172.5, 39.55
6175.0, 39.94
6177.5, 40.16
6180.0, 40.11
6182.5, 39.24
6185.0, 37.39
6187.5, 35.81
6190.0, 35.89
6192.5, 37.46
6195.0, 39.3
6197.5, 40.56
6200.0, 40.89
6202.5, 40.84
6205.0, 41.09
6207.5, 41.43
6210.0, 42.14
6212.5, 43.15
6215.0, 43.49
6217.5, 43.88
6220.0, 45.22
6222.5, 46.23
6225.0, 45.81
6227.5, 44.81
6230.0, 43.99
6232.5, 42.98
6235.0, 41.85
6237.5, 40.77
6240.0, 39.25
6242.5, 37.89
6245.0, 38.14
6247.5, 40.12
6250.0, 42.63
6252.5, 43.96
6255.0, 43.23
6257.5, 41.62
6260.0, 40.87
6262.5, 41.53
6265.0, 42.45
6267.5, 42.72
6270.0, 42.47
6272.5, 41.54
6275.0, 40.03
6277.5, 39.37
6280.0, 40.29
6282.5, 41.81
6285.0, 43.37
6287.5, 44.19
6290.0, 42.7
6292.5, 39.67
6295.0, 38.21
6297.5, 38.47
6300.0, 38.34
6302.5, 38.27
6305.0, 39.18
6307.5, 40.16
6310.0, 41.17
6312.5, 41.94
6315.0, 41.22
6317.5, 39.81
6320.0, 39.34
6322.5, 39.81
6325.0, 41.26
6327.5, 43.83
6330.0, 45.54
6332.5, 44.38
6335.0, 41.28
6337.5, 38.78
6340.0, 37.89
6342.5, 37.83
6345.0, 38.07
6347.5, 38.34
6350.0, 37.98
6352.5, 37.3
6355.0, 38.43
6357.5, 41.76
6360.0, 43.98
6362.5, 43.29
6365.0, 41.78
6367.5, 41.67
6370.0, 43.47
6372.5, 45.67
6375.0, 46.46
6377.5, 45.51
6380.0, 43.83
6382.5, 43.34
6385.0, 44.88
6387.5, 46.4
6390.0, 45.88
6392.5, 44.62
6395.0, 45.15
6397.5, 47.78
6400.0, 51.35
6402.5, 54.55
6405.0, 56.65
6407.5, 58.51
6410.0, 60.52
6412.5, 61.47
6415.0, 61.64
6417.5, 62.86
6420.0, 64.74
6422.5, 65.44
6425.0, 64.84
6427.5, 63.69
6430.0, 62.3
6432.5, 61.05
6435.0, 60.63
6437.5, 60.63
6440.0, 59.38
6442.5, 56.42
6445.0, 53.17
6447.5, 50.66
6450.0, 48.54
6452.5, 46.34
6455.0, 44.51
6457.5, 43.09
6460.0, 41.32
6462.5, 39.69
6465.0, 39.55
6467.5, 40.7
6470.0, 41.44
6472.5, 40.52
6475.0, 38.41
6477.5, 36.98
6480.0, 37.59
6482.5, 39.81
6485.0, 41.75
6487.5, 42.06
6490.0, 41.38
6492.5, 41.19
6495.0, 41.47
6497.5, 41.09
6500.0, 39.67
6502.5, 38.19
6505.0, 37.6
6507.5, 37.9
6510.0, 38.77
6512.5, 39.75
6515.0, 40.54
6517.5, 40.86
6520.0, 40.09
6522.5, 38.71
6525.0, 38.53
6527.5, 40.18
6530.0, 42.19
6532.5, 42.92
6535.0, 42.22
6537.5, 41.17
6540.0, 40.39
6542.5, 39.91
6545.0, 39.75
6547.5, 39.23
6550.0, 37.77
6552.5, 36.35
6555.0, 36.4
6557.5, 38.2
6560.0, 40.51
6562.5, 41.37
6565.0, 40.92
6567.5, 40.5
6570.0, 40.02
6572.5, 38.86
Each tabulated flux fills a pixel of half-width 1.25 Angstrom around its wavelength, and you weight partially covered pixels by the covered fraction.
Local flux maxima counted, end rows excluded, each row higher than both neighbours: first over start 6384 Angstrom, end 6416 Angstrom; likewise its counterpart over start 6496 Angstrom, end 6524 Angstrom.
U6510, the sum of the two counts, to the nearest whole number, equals 2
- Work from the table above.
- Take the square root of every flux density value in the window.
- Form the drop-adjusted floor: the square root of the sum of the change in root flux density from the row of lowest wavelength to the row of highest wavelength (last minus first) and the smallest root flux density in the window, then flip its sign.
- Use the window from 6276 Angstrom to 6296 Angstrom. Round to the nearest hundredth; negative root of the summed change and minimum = -2.47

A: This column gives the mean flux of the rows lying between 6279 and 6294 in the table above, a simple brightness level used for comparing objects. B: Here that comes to 42.0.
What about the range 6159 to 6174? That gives 38.6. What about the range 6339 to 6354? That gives 37.9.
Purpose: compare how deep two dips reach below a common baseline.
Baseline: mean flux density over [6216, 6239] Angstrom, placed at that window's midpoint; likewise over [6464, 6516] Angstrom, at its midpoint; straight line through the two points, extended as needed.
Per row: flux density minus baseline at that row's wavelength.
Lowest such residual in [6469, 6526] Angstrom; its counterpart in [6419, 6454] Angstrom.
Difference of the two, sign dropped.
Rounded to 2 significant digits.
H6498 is 9.0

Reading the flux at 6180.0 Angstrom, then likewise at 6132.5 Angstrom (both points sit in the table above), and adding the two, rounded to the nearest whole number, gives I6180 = 78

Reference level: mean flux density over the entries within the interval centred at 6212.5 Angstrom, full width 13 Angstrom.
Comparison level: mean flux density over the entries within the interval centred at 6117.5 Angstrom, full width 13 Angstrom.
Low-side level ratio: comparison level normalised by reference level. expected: 0.8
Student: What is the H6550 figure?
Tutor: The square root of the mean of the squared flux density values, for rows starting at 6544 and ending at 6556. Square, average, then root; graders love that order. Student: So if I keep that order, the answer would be 38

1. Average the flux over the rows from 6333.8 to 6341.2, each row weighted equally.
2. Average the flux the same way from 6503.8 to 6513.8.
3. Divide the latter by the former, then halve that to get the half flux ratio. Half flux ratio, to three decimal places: 0.490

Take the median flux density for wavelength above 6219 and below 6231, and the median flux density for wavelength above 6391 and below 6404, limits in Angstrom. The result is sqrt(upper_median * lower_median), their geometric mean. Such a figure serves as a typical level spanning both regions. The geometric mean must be 46.5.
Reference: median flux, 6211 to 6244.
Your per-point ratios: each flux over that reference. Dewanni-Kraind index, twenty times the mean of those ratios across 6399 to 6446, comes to 28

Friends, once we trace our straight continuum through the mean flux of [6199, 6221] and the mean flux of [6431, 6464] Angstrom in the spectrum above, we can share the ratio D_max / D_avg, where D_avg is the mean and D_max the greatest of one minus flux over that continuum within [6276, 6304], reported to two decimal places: 1.51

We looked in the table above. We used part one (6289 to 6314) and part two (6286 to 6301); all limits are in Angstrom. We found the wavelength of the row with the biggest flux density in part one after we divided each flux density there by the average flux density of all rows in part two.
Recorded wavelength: 6290.0 Angstrom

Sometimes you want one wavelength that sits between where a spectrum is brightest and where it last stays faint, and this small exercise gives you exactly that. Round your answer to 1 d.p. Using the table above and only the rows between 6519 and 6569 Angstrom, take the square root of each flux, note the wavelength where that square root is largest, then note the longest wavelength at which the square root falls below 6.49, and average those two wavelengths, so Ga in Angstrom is 6550.0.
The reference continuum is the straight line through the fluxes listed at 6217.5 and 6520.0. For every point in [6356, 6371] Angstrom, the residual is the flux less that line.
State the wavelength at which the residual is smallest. 6357.5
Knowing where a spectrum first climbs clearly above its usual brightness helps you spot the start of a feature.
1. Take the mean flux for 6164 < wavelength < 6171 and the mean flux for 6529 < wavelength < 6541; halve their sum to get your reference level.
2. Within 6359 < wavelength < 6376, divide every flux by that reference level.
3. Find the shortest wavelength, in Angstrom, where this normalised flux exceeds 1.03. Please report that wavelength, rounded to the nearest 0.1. 6360.0 Angstrom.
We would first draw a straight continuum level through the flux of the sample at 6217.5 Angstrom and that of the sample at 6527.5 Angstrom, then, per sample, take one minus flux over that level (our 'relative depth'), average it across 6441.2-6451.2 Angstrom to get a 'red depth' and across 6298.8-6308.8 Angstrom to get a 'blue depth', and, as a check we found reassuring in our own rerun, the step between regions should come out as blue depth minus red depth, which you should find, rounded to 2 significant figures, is 0.36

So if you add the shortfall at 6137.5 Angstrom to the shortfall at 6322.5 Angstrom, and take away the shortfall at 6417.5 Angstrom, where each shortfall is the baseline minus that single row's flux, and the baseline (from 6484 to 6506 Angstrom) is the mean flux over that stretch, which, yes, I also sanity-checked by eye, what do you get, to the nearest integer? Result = 27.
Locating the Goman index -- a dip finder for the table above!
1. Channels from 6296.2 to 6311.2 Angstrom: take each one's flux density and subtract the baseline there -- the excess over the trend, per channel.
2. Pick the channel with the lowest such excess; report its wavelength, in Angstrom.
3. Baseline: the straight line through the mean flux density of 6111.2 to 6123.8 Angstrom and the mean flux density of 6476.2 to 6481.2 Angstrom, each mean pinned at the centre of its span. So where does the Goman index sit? 6302.5 Angstrom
